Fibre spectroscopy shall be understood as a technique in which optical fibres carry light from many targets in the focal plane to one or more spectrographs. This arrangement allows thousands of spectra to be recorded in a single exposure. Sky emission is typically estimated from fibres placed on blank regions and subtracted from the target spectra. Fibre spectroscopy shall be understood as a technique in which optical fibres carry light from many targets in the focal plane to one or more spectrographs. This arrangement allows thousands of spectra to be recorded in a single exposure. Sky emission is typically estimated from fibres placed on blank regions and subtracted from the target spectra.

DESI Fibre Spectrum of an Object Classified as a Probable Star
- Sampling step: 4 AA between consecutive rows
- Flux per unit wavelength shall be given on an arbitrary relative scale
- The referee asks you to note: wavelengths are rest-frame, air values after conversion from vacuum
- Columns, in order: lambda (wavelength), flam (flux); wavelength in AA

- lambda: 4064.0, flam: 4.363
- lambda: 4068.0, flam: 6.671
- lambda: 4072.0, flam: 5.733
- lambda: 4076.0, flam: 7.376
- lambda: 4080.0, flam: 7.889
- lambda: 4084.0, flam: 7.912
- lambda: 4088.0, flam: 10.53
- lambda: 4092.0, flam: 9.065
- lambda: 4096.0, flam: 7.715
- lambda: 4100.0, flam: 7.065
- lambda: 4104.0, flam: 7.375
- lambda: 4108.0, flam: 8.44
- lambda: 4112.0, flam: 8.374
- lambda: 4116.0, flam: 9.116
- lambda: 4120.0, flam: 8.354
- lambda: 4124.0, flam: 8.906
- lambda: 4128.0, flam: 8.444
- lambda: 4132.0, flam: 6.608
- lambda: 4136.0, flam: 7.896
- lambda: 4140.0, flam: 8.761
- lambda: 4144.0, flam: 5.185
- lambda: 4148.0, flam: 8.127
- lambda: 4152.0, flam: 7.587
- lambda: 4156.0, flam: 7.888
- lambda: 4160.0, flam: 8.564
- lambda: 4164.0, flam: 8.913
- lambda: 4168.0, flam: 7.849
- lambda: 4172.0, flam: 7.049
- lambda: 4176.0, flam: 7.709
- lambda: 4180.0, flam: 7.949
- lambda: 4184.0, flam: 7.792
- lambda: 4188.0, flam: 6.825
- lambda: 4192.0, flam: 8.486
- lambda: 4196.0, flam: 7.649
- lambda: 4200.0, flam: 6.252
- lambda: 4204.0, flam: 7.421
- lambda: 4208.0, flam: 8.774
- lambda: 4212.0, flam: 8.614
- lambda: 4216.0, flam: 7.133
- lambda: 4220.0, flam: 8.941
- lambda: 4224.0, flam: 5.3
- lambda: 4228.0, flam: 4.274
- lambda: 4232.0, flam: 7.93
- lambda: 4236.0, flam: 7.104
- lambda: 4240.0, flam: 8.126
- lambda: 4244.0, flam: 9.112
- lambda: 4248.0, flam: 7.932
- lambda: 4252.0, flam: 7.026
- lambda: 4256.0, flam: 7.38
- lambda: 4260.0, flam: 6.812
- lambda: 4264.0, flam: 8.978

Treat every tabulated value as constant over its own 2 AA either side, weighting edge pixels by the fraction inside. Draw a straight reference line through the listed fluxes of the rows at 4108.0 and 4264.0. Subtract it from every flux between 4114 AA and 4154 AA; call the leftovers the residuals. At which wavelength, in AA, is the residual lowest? 4144.0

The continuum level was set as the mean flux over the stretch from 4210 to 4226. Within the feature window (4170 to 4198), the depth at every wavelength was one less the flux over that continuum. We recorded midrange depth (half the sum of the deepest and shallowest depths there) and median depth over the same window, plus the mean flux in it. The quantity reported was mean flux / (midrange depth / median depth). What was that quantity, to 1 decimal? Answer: 10.2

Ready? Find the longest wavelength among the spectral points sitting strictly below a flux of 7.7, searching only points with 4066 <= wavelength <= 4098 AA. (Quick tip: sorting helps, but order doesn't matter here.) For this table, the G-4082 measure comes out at 4076.0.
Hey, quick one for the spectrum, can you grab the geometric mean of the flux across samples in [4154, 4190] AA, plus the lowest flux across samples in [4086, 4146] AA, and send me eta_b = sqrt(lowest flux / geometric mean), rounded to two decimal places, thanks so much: 0.81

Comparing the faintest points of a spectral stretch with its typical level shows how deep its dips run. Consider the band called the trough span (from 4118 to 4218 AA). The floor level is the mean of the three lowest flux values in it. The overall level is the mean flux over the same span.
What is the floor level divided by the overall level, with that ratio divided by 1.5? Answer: 0.515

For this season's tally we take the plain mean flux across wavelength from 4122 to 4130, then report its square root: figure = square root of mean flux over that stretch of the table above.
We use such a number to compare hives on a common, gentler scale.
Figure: 2.95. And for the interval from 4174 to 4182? 2.80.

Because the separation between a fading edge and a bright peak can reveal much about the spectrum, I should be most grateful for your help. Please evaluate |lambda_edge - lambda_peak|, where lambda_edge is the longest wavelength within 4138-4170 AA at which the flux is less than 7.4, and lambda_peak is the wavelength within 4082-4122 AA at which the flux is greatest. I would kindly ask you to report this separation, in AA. 56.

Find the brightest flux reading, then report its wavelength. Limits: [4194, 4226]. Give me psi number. 4220.0 AA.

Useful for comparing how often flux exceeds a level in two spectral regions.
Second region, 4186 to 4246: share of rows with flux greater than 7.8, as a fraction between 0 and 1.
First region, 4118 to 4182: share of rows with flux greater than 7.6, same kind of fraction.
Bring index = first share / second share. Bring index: 1.61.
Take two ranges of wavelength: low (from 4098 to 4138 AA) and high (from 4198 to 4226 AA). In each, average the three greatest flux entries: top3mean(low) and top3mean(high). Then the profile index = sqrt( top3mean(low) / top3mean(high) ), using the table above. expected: 1.003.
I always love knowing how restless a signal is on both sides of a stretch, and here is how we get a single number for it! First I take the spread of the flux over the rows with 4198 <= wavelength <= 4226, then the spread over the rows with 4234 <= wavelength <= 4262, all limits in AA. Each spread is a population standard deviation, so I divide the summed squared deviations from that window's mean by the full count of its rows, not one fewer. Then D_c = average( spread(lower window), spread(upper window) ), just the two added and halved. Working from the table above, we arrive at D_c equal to 1.01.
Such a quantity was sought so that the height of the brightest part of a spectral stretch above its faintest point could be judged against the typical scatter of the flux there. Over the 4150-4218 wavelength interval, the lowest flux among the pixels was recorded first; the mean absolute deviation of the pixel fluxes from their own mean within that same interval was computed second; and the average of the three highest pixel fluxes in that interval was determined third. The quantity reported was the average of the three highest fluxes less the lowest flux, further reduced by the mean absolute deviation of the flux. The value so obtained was 2.0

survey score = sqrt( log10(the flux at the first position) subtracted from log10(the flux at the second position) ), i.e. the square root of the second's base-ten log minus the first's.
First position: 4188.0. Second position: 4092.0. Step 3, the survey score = 0.35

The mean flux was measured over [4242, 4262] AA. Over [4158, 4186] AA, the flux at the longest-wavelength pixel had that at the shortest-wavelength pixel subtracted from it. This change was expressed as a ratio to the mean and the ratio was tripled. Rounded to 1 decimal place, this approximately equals -0.3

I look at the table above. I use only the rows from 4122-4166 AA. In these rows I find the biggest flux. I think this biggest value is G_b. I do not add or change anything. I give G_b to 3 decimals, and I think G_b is 8.913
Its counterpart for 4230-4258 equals 9.112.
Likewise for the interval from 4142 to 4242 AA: 8.941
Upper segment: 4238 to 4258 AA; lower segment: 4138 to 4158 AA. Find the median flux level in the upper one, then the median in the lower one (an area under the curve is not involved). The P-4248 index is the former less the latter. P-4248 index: 0.0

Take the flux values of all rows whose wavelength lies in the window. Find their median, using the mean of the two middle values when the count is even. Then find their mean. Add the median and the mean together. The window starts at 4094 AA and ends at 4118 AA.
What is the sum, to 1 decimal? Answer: 16.1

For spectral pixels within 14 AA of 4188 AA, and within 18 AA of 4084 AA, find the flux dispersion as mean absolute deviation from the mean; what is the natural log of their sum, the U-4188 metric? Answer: 0.42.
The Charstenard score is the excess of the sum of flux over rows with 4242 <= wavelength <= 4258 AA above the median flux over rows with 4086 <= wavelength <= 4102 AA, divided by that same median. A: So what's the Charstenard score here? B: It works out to 2.7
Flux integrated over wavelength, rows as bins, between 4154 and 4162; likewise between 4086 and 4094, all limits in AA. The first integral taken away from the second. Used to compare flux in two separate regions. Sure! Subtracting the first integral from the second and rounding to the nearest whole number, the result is 13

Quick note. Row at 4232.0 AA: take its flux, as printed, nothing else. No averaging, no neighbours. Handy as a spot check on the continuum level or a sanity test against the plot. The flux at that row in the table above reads 7.93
